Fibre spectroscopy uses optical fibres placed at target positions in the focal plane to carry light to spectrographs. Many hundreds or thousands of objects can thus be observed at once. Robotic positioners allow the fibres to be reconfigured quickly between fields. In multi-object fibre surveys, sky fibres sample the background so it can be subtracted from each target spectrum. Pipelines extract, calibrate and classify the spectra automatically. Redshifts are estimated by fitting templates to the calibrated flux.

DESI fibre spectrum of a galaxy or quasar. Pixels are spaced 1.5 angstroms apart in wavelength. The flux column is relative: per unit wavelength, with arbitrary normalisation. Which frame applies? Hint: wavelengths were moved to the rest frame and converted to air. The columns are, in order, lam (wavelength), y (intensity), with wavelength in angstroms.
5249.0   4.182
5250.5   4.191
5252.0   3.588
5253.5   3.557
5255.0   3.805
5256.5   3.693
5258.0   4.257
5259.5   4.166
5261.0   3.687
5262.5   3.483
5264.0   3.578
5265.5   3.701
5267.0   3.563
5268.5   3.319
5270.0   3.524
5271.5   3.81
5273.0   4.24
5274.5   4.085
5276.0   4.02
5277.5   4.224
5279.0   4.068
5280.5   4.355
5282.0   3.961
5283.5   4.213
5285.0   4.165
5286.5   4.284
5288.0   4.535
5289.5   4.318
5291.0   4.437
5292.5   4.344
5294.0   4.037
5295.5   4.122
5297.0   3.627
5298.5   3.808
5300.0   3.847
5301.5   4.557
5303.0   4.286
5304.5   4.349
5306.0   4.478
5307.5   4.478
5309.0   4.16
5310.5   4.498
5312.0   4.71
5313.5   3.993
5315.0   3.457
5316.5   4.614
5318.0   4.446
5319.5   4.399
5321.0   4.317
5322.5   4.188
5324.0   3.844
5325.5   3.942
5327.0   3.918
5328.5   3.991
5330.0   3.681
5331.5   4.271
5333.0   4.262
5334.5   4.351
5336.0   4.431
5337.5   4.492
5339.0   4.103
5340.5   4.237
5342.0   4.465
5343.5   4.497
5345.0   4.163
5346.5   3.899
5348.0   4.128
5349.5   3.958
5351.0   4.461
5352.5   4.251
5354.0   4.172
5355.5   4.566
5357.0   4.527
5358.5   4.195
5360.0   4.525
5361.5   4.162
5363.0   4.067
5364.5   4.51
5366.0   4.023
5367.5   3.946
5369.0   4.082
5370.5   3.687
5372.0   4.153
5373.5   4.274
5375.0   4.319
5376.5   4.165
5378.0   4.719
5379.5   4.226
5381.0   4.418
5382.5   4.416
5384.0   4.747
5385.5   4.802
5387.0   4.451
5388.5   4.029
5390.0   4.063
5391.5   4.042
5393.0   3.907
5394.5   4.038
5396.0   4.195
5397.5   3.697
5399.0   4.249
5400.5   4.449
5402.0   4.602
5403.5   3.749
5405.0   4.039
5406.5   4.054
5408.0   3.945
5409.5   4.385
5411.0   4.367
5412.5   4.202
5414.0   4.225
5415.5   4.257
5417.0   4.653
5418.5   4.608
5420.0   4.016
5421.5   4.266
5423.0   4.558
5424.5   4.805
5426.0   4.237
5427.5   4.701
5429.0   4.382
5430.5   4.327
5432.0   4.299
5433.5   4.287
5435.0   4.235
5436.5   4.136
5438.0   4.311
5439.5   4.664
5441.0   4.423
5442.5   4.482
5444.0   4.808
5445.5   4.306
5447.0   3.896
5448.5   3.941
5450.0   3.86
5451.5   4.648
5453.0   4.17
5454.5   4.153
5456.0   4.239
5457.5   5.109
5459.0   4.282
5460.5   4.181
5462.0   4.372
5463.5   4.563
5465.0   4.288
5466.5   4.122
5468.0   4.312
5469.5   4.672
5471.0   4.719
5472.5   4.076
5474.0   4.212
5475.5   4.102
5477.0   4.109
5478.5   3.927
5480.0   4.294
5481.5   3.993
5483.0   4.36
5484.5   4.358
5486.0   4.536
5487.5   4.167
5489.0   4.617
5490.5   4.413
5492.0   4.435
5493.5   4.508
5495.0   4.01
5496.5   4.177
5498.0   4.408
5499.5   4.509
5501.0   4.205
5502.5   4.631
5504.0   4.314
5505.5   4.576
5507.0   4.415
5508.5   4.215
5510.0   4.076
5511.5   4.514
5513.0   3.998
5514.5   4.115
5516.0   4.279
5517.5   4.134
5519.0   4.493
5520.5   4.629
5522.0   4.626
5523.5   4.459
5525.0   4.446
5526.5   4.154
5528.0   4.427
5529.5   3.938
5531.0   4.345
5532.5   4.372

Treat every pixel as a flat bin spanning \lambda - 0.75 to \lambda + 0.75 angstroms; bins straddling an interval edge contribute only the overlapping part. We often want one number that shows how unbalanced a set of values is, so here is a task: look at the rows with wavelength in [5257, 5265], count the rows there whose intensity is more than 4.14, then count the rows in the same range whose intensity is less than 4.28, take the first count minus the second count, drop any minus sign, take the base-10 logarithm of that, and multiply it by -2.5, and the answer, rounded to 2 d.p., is -1.19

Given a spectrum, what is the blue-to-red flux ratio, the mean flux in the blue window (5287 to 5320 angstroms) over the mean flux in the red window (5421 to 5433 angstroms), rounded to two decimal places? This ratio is 0.96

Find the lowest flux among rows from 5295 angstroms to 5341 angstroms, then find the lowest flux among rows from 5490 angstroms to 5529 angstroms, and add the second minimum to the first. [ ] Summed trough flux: 7.5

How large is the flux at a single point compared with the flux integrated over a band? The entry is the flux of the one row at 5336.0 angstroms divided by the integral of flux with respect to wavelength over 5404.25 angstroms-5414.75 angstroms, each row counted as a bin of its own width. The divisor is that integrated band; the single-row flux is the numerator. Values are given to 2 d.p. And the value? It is 0.10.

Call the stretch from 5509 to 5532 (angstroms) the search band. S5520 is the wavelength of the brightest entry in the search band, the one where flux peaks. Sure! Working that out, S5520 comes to 5520.5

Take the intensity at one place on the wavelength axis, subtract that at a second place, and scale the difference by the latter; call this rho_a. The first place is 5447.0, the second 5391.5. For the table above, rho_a -0.036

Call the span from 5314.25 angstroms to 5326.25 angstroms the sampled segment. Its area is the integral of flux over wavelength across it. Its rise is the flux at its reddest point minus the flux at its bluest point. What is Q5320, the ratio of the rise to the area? 0.010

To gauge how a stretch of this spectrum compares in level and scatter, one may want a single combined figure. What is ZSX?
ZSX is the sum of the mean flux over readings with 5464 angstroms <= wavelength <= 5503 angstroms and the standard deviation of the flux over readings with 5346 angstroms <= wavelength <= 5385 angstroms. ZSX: 4.57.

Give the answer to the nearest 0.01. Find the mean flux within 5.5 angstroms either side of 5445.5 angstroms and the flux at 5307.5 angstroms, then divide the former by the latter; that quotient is 0.95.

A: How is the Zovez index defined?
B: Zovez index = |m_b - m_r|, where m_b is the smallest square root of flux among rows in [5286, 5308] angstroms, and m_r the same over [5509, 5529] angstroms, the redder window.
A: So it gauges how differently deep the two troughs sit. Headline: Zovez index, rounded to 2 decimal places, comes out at 0.10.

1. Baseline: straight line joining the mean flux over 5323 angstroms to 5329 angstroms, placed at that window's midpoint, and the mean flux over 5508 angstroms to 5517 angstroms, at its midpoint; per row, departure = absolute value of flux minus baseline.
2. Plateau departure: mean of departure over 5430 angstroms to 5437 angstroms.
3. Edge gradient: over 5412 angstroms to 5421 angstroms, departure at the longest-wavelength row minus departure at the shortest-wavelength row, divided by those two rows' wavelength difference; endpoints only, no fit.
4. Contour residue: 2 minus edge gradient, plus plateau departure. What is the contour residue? 2.19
